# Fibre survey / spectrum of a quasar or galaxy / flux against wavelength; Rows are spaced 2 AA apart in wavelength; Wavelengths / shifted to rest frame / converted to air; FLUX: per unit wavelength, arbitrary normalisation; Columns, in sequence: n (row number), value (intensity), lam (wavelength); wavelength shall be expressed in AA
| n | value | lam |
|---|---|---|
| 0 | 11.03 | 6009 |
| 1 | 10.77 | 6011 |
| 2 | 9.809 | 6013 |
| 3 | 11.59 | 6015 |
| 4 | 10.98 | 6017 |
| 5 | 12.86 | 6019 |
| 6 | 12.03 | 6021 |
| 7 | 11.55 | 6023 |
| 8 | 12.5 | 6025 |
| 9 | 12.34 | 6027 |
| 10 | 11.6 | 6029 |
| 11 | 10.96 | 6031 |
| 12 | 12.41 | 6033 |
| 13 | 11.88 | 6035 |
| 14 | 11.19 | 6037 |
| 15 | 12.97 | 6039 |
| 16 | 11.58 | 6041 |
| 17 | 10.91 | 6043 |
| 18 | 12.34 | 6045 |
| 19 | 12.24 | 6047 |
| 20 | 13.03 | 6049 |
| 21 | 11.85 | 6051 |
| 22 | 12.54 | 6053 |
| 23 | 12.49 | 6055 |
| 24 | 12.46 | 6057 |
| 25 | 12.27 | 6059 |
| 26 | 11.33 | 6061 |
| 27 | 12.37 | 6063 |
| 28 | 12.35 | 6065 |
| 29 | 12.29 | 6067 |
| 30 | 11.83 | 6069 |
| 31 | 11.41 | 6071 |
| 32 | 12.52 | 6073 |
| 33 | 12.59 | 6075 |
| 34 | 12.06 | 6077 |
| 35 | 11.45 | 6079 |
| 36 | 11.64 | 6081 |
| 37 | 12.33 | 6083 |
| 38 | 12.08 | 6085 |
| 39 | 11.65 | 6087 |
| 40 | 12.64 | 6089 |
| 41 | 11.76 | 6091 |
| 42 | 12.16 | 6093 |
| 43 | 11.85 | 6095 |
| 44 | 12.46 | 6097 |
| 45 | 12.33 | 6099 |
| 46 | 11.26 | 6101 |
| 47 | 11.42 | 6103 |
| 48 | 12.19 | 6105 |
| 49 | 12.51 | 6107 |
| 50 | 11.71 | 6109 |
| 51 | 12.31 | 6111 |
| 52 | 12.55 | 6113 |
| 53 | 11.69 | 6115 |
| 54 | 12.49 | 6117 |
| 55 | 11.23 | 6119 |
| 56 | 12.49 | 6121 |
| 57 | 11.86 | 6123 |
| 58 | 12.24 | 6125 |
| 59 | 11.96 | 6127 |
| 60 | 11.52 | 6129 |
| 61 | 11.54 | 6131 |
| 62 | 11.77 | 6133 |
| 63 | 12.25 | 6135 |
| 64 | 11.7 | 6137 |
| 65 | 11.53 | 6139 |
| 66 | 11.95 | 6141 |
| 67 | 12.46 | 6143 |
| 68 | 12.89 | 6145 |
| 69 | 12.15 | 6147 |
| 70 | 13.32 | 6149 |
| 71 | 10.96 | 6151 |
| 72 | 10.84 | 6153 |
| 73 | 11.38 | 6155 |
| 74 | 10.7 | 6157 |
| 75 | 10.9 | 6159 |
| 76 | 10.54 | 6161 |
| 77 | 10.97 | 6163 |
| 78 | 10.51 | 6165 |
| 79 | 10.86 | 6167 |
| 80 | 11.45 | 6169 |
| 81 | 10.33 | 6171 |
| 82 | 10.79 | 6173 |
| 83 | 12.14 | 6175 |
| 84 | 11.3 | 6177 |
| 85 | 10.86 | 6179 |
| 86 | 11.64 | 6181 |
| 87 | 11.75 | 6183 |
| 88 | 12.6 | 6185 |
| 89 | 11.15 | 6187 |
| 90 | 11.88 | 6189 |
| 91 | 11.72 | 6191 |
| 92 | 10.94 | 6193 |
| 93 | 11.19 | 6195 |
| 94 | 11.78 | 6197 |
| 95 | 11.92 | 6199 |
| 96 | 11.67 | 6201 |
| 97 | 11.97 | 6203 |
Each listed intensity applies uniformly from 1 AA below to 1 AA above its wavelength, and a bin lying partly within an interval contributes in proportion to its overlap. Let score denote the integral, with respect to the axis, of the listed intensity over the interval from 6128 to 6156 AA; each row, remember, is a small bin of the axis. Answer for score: 333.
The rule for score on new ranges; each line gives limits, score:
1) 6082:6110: 337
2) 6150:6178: 307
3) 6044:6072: 342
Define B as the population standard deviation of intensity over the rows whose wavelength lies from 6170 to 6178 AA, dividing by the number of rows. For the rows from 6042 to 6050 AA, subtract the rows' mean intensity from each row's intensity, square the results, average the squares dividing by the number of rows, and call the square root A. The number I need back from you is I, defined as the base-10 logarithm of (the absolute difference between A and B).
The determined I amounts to -1.02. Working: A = 0.8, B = 0.67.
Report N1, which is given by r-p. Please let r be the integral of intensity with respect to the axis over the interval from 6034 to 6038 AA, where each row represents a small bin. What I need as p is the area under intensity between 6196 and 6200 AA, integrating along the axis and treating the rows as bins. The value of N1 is -1.3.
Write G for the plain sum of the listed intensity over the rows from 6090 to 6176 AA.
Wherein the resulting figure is 504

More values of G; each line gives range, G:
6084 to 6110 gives 156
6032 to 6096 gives 386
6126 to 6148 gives 132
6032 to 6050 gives 109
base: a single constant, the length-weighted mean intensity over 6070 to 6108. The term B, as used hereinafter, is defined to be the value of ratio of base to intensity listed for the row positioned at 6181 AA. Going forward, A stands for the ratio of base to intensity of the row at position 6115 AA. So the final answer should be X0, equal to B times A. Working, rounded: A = 1.03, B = 1.03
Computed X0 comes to 1.06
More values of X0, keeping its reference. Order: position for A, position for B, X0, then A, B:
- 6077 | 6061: 1.06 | 1.00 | 1.06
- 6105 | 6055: 0.95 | 0.99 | 0.96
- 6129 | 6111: 1.02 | 1.04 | 0.98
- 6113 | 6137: 0.98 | 0.96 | 1.03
